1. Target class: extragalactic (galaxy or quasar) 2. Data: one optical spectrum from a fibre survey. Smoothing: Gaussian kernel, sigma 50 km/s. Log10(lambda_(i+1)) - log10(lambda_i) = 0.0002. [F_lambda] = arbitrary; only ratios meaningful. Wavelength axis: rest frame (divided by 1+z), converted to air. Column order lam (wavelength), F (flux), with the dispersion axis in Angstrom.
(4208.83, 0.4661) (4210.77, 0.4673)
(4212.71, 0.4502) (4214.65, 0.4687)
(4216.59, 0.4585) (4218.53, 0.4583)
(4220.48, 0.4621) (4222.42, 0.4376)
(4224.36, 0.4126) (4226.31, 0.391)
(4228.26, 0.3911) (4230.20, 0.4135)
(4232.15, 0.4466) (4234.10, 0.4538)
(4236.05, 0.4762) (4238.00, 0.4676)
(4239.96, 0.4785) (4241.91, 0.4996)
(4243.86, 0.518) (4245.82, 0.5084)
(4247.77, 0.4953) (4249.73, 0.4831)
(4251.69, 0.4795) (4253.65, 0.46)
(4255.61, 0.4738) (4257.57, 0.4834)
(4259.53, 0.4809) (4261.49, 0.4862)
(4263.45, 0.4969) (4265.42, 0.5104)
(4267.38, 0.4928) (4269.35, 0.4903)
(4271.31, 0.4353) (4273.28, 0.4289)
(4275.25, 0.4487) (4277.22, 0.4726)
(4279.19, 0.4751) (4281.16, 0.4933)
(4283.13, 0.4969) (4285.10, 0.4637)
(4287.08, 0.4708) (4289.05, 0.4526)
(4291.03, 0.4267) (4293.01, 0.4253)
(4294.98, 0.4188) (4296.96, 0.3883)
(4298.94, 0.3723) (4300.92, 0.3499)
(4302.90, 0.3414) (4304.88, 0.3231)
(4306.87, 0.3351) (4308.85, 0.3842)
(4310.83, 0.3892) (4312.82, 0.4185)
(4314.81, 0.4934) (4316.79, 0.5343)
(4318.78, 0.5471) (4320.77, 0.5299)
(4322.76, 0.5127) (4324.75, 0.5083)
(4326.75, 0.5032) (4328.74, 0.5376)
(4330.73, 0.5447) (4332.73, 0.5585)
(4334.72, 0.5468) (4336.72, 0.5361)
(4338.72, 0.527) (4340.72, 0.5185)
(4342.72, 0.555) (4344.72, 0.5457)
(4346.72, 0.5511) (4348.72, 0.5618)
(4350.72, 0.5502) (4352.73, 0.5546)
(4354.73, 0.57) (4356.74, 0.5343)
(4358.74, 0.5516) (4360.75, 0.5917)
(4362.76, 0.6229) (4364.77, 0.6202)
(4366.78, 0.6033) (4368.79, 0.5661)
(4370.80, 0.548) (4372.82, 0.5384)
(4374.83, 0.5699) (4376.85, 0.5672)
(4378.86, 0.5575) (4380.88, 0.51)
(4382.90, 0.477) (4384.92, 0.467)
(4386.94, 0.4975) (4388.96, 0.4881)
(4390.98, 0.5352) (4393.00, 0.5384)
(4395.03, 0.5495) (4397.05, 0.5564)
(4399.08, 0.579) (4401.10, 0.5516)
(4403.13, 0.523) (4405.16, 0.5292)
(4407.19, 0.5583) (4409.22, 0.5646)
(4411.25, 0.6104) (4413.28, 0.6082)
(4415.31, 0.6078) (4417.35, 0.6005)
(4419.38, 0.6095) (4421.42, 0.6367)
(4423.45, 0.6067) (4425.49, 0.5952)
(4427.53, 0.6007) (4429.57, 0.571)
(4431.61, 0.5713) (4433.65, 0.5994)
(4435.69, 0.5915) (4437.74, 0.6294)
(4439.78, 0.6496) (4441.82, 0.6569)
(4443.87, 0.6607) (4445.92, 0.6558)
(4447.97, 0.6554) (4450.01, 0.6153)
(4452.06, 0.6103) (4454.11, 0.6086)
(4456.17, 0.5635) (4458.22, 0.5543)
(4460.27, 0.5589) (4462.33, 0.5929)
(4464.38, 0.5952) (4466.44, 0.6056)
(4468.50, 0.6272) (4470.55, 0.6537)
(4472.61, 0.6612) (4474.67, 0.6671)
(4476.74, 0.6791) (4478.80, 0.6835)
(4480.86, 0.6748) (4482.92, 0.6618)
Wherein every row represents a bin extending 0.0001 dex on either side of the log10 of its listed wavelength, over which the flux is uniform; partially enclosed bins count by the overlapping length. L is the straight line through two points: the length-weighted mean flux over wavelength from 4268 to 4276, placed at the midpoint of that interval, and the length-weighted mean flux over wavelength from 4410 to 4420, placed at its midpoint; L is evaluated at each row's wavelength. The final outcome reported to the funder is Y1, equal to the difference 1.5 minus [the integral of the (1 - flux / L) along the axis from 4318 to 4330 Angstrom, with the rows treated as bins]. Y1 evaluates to 1.8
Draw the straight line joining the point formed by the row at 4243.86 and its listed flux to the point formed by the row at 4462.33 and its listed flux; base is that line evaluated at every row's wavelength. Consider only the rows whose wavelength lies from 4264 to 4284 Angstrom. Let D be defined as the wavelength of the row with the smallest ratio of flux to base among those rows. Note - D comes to 4273.28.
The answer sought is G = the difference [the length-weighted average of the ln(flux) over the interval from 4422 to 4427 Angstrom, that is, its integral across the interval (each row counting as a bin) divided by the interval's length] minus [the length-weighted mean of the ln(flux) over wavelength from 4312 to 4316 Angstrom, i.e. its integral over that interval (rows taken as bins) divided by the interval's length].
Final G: 0.27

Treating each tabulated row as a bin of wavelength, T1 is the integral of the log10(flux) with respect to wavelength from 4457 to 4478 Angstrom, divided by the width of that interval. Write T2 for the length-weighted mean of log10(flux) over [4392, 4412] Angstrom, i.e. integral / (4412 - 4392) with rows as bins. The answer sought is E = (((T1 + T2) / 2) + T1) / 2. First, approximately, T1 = -0.21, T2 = -0.256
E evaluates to -0.22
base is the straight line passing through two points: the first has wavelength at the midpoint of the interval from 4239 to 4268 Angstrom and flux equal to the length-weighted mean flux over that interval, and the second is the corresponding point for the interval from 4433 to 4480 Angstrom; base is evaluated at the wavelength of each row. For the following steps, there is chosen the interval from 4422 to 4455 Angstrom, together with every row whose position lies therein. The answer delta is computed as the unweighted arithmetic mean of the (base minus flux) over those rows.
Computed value -0.004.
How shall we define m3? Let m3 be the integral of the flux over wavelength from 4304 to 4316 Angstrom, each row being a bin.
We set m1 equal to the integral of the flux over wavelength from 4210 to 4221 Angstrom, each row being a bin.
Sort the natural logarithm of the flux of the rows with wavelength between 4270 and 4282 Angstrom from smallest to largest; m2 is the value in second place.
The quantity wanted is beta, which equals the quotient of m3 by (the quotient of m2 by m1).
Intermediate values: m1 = 5.07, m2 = -0.83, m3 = 4.7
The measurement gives -29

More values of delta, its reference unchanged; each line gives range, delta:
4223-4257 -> 0.019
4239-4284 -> 0.013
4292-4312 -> 0.149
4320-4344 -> 0.011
